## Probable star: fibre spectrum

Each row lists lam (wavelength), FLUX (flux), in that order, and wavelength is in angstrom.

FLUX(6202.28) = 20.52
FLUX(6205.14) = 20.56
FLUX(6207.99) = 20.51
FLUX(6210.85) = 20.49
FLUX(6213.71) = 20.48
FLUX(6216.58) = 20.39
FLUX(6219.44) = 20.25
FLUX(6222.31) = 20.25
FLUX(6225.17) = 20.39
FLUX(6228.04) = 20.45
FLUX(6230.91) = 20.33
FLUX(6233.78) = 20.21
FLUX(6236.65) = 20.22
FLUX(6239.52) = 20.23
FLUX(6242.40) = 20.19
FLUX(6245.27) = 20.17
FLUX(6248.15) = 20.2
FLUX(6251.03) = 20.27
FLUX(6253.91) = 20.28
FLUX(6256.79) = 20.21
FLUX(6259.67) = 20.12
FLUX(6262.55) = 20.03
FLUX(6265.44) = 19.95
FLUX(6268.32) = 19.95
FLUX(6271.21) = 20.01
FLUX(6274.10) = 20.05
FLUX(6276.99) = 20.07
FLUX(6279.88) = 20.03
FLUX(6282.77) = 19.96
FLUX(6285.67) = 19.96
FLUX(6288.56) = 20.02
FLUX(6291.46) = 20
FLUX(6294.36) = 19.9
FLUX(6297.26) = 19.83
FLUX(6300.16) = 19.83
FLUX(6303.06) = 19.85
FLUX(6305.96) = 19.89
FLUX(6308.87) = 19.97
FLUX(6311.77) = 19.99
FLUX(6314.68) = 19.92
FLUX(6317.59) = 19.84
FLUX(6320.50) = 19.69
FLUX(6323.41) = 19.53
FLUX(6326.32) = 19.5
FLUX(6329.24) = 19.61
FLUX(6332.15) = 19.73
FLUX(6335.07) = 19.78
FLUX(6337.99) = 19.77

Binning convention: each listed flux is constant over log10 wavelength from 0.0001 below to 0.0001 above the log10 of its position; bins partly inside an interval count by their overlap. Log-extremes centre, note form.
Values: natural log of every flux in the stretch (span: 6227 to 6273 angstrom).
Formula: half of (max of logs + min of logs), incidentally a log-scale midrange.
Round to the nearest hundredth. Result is 3.01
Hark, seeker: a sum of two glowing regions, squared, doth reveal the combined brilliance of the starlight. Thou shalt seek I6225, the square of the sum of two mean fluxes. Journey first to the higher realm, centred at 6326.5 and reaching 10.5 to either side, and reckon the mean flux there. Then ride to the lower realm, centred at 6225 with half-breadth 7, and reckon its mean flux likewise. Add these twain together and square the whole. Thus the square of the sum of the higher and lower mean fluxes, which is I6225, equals 1600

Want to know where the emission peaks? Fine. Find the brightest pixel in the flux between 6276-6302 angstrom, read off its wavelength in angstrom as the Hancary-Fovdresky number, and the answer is 6276.99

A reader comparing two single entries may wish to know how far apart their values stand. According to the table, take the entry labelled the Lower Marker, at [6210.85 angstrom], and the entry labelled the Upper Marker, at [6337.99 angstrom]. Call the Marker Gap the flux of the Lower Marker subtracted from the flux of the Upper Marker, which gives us -0.72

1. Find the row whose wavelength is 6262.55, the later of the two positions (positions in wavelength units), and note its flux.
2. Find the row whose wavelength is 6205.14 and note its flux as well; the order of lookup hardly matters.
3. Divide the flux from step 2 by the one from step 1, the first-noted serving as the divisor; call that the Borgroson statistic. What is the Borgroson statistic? 1.03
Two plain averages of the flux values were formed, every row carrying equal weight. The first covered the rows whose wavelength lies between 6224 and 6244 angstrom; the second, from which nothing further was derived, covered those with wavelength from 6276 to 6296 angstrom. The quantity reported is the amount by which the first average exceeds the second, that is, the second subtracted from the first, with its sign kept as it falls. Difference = 0.30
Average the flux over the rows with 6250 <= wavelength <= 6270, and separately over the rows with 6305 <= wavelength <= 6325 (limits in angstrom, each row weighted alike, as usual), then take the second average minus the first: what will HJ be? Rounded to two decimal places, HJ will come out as -0.28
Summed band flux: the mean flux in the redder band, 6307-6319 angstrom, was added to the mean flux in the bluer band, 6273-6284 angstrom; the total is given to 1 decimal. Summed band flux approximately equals 40.0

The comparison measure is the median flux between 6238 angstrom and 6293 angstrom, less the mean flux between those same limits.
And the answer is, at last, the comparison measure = -0.04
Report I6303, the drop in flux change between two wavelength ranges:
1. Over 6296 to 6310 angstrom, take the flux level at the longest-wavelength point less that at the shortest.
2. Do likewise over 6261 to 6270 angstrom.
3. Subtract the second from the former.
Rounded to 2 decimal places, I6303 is 0.22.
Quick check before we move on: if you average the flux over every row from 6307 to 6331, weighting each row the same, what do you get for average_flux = 19.8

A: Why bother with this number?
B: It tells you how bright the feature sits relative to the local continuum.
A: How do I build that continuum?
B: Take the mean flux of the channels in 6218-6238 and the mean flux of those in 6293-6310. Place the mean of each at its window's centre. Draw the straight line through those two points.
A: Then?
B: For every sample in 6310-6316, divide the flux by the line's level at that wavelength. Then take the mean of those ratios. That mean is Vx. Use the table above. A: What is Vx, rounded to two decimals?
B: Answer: 1.01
